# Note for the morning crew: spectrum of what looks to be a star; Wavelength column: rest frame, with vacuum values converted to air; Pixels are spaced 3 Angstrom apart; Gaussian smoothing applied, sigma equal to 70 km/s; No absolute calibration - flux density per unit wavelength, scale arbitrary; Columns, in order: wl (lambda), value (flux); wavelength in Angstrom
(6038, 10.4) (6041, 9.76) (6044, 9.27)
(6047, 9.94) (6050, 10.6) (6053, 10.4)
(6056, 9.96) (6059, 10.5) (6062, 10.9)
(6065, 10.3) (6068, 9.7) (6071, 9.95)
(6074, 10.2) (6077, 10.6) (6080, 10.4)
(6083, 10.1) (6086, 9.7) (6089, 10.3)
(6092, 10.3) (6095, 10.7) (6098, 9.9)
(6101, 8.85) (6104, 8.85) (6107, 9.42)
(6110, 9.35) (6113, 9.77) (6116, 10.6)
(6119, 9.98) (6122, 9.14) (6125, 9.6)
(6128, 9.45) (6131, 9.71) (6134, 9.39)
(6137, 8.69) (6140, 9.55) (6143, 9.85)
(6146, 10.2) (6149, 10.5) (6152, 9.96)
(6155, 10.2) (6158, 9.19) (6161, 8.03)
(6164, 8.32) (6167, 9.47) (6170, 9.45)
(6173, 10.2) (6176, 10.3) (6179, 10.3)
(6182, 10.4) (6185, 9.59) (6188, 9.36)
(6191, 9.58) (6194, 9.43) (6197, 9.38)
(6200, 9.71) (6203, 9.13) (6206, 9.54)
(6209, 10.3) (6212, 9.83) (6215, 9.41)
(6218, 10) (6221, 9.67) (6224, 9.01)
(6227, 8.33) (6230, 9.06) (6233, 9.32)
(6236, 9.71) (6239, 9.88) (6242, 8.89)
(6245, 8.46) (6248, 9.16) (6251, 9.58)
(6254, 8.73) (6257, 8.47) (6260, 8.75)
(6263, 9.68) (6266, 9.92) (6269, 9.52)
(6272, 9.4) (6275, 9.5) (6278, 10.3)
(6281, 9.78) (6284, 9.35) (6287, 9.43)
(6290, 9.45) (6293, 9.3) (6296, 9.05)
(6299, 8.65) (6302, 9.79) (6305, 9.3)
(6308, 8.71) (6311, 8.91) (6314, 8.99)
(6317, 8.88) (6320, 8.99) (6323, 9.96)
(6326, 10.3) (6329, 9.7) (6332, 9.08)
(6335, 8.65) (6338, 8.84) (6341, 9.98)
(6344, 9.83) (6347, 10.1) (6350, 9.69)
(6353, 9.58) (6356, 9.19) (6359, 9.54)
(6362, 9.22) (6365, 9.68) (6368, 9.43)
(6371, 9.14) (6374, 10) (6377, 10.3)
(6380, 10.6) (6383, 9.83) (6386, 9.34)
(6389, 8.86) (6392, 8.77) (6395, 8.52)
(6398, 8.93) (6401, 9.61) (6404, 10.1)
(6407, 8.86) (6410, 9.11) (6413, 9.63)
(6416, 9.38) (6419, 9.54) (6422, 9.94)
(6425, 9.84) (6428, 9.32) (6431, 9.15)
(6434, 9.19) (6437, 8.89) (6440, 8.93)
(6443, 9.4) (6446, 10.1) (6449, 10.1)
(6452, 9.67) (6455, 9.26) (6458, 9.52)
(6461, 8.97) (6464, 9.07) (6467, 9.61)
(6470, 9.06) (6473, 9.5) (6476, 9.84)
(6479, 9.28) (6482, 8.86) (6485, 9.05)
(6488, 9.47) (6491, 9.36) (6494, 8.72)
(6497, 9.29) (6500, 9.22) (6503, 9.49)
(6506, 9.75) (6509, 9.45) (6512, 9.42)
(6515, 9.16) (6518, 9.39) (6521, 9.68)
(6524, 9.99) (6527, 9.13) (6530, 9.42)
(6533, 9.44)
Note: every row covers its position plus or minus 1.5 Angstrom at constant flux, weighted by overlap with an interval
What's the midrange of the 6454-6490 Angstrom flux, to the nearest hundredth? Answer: 9.35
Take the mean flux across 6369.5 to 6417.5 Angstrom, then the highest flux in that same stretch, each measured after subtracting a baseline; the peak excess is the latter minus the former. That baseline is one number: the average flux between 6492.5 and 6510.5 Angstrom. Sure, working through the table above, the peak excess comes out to 1.16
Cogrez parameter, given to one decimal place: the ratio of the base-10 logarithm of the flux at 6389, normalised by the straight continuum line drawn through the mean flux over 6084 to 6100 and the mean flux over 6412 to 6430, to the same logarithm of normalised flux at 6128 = 1.3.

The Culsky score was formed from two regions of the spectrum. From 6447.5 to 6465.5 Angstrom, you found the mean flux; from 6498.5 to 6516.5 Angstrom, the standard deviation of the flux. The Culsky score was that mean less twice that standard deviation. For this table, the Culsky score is 9.0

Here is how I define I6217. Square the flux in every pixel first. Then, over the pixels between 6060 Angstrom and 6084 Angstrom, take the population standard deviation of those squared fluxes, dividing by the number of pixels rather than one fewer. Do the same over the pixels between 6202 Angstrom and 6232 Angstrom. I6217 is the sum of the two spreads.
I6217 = 17.3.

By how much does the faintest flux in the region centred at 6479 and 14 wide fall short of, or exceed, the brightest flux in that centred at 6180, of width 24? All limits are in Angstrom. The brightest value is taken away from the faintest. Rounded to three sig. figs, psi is -1.54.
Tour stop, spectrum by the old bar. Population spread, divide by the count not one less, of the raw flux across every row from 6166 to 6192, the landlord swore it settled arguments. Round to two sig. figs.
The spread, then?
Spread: 0.41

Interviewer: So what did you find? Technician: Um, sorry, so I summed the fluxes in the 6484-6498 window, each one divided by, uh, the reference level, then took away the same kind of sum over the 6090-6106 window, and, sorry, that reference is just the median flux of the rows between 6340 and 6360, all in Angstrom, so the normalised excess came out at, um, -0.28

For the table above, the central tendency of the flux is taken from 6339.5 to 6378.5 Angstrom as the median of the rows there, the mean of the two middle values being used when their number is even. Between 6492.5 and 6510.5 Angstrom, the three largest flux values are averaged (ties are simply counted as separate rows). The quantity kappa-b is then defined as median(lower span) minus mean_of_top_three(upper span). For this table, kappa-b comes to 0.1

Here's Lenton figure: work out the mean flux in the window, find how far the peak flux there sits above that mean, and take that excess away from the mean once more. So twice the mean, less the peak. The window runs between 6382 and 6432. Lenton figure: 8.57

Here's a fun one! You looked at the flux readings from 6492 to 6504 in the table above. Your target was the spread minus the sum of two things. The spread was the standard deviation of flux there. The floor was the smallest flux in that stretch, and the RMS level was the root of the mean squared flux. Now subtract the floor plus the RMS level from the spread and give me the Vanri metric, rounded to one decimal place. -17.6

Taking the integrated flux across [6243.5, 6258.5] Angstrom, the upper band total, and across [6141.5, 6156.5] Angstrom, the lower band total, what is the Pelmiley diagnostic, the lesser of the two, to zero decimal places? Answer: 133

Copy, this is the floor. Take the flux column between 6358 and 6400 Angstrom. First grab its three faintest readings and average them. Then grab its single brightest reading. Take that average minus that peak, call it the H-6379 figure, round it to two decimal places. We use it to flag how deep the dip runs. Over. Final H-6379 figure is -1.88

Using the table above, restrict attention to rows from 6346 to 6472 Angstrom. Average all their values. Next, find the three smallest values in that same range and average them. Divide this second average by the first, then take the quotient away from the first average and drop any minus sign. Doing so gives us 8.5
